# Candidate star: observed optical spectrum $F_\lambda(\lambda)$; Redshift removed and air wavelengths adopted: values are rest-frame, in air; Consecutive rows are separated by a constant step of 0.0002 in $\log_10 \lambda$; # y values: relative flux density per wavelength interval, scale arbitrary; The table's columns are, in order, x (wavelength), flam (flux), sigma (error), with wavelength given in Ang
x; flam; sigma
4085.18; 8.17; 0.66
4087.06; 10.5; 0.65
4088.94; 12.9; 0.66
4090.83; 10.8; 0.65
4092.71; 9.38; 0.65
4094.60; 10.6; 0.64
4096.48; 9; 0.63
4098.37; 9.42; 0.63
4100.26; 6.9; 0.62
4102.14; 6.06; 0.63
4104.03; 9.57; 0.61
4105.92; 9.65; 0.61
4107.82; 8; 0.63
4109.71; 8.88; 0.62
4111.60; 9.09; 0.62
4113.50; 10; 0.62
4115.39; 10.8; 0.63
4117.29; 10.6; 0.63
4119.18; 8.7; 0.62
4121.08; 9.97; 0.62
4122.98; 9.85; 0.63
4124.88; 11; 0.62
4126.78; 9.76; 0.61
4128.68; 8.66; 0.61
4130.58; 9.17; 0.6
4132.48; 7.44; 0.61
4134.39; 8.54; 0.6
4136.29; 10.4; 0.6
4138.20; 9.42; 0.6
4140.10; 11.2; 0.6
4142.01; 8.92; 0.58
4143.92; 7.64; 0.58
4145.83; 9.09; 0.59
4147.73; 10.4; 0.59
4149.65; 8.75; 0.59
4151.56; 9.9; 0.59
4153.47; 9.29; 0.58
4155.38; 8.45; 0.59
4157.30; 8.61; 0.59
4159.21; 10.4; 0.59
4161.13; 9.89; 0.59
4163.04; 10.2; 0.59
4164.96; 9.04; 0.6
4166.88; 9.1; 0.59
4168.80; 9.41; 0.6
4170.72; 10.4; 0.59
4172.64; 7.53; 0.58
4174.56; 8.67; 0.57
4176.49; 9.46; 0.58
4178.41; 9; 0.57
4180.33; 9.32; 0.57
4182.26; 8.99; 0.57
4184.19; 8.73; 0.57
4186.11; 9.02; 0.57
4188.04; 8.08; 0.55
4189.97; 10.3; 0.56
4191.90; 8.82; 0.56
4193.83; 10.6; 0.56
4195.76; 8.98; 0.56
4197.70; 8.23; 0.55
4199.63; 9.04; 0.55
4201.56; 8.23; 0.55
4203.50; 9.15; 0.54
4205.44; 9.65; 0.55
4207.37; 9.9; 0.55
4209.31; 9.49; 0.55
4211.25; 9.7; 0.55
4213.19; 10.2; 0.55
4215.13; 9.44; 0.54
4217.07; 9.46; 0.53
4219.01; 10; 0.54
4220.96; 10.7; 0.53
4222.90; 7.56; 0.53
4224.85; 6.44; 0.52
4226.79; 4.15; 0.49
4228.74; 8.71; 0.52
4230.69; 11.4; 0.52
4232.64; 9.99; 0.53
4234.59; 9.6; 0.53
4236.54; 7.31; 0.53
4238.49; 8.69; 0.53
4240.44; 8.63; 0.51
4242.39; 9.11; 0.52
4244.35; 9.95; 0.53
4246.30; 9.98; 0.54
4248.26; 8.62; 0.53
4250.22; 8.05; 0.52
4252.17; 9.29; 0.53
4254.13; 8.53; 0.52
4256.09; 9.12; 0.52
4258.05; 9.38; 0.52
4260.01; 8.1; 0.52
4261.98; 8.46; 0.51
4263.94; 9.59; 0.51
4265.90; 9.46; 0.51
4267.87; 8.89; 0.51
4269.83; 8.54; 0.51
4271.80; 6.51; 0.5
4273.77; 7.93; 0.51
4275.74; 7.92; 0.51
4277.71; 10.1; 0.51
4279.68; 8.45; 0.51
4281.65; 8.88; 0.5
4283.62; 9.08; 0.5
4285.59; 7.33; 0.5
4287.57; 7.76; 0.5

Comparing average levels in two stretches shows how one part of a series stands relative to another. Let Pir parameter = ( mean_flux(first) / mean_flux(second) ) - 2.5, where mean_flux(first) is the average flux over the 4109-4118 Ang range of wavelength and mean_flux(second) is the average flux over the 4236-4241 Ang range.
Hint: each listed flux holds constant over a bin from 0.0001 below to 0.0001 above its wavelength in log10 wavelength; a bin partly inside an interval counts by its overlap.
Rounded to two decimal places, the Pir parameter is -1.30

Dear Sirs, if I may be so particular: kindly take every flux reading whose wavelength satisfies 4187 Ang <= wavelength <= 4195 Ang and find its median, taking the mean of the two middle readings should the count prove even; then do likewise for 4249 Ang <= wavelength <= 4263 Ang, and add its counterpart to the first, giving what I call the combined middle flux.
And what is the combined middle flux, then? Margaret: 18.1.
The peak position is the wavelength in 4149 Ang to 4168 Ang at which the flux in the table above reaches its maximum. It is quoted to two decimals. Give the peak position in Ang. 4159.21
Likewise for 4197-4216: 4213.19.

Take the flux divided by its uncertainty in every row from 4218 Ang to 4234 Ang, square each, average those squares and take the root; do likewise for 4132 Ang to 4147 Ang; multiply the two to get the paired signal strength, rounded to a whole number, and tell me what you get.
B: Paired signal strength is 261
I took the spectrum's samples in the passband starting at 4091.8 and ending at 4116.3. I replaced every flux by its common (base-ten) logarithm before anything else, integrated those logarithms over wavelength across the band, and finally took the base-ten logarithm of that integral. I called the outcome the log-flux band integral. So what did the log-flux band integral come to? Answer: 1.37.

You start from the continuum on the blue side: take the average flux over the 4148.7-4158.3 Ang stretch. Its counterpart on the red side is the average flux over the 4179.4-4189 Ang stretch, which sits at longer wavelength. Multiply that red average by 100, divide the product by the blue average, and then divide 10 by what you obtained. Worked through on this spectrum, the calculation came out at 0.102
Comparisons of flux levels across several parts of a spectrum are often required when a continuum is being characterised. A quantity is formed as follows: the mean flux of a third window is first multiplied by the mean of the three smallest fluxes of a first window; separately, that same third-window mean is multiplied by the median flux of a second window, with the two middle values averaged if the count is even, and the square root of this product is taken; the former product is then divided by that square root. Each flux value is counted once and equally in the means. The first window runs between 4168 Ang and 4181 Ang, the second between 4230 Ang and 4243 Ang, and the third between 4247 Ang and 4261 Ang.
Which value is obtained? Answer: 8.2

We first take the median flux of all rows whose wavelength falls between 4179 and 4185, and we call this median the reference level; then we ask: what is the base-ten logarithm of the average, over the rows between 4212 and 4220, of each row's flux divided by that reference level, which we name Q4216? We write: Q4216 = 0.036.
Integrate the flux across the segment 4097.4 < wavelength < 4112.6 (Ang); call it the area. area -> 128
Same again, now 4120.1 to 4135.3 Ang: 141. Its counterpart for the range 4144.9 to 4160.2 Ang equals 143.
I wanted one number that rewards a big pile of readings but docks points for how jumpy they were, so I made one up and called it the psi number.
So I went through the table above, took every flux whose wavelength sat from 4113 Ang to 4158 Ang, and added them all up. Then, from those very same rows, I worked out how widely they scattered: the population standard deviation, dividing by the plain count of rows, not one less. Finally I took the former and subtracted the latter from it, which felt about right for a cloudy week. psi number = 226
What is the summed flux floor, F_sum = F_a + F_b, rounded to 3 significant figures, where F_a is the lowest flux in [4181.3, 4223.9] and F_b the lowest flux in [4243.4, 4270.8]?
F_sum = 15.6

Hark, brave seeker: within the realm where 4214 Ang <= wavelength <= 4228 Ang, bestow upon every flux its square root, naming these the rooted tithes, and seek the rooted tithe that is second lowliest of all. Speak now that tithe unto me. 2.54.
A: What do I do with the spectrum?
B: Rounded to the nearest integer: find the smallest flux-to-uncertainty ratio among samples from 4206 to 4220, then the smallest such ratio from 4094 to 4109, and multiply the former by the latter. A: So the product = 166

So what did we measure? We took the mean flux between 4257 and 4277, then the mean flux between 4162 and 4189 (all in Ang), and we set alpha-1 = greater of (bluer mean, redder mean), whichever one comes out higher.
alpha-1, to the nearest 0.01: 9.07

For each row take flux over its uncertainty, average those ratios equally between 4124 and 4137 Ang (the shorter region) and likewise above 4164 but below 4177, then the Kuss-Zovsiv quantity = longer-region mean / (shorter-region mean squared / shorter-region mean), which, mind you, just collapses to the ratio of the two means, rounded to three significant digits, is 1.01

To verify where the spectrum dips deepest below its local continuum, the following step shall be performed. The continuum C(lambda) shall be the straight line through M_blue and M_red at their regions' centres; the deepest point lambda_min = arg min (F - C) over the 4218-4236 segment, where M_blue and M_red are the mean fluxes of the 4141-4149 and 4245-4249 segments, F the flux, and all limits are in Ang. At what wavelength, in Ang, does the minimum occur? 4226.79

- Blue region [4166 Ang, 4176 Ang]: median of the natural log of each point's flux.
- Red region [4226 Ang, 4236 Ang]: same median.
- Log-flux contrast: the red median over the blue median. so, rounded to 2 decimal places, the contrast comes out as 1.02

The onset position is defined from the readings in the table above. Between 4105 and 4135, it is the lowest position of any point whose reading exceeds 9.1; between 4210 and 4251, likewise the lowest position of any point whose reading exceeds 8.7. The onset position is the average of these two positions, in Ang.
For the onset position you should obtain 4158.6 Ang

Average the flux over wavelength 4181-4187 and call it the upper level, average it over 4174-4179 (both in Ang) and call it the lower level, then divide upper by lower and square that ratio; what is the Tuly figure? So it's 0.97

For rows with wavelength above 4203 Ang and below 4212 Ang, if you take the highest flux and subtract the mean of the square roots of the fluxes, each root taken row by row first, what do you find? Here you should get 6.8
